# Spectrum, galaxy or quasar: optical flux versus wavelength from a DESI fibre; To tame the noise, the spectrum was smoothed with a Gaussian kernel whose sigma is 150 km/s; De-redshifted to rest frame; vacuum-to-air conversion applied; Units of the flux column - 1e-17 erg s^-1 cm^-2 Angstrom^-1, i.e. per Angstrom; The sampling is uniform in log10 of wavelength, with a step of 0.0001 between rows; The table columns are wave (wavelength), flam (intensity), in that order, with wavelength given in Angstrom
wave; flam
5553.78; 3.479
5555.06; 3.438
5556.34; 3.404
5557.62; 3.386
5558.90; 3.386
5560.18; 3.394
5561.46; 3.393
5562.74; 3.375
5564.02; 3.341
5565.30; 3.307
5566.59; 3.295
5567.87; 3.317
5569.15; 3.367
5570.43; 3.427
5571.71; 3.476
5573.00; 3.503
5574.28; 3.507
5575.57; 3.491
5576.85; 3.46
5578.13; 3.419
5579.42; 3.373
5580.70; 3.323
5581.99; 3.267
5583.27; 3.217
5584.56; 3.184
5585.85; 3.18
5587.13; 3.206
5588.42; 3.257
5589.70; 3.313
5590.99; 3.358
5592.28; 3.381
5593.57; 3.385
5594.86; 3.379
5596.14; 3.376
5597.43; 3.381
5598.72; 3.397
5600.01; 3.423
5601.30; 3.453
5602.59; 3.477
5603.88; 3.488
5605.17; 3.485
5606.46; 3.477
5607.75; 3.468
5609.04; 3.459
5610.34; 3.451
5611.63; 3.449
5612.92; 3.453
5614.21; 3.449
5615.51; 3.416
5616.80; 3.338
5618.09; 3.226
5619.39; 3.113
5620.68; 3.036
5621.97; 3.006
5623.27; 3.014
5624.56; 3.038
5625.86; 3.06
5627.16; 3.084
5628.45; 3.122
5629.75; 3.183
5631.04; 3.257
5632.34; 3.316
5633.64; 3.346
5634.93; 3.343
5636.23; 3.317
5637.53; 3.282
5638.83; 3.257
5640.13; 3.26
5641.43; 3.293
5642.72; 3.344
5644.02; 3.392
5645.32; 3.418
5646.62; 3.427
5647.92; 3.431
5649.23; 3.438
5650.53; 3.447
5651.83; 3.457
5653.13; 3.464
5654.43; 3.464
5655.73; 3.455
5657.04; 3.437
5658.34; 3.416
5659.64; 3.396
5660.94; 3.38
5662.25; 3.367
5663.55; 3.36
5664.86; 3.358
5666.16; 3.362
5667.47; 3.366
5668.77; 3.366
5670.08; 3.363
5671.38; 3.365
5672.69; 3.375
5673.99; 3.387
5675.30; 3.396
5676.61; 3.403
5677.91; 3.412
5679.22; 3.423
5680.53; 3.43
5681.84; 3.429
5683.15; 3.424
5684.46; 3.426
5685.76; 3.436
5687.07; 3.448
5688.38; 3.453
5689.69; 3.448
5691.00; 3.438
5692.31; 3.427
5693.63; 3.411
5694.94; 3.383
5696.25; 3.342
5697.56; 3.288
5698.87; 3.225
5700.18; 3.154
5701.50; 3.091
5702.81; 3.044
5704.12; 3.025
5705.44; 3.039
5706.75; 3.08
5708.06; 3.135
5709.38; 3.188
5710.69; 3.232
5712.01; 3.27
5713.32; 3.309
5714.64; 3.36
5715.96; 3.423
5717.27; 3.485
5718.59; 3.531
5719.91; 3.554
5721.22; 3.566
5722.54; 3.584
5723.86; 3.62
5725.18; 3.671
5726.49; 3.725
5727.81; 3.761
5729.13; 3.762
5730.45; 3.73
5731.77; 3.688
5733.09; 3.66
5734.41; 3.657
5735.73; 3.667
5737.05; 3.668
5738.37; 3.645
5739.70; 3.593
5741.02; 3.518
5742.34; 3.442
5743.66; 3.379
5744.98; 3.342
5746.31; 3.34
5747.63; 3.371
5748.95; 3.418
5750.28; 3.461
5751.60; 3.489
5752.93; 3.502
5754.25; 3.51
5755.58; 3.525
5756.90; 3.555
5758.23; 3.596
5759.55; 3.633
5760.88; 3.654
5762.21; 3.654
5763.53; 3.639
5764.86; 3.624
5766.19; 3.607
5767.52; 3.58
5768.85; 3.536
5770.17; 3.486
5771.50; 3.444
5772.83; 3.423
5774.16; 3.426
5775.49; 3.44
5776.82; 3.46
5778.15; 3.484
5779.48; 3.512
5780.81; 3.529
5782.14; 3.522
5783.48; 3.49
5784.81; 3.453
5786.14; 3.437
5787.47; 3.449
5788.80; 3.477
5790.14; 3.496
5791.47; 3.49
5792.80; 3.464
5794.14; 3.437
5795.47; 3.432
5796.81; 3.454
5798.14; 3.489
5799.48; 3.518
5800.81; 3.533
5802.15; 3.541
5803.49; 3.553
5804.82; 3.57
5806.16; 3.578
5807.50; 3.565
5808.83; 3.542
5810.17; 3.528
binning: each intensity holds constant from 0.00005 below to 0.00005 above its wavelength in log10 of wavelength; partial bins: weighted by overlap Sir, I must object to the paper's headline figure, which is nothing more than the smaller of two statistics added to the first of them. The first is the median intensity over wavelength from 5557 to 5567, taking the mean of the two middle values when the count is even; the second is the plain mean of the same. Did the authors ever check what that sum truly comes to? 6.74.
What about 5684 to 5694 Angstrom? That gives 6.87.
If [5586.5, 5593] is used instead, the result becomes 6.62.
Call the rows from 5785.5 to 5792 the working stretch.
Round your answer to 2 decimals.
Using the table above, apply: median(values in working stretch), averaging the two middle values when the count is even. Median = 3.48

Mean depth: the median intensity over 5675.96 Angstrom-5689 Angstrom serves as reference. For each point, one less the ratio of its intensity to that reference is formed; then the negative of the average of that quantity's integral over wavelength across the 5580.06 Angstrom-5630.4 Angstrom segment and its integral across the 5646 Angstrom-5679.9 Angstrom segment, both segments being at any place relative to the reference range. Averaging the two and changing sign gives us -1.0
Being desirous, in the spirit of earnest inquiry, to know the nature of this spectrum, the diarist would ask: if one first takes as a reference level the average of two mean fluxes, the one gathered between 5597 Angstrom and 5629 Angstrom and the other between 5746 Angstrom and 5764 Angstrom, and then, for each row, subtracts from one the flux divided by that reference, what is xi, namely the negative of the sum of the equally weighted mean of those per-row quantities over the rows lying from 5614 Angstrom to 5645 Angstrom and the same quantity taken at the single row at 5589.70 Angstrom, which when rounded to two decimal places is -0.09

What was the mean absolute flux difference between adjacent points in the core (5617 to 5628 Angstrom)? 0.043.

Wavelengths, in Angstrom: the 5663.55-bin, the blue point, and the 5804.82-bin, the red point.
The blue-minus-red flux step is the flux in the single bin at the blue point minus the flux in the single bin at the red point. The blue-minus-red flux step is -0.2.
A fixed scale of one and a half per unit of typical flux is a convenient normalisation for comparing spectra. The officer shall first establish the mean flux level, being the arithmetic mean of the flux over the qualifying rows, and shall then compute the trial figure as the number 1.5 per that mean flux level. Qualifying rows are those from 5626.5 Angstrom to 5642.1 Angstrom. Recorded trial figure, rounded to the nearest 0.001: 0.461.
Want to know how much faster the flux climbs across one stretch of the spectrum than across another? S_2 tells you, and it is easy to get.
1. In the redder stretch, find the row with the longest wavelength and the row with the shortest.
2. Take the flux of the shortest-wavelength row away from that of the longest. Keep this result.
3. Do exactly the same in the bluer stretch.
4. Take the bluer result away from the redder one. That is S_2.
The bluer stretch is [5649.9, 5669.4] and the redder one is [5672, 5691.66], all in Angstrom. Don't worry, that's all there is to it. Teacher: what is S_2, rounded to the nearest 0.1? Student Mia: 0.1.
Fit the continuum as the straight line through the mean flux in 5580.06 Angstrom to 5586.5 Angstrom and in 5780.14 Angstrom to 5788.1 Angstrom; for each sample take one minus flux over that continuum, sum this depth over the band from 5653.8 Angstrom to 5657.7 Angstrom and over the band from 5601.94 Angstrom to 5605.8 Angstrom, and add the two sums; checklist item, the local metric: -0.32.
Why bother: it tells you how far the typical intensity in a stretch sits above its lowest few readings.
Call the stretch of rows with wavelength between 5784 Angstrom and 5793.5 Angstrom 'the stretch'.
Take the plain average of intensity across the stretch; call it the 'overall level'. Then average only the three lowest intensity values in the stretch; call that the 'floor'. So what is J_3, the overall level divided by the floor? 1.01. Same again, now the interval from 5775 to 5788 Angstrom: 1.01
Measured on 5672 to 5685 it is 1.01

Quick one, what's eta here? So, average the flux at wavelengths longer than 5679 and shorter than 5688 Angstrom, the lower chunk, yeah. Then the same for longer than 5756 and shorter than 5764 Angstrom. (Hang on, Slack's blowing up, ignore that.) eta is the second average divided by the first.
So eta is 1.06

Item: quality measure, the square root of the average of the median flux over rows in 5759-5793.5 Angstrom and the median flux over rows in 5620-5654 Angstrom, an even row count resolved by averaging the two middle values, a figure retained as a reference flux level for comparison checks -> 1.843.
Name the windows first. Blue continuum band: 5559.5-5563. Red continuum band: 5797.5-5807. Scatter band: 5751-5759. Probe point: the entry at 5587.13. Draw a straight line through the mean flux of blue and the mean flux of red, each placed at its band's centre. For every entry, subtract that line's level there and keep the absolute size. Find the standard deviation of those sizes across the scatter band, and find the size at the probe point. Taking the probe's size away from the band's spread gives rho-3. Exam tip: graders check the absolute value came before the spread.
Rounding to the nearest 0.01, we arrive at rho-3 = -0.17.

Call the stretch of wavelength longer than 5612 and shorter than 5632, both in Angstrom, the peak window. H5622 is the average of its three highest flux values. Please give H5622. 3.44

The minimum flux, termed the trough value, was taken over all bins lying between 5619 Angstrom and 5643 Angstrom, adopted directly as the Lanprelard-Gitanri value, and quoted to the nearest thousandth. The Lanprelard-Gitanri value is 3.006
